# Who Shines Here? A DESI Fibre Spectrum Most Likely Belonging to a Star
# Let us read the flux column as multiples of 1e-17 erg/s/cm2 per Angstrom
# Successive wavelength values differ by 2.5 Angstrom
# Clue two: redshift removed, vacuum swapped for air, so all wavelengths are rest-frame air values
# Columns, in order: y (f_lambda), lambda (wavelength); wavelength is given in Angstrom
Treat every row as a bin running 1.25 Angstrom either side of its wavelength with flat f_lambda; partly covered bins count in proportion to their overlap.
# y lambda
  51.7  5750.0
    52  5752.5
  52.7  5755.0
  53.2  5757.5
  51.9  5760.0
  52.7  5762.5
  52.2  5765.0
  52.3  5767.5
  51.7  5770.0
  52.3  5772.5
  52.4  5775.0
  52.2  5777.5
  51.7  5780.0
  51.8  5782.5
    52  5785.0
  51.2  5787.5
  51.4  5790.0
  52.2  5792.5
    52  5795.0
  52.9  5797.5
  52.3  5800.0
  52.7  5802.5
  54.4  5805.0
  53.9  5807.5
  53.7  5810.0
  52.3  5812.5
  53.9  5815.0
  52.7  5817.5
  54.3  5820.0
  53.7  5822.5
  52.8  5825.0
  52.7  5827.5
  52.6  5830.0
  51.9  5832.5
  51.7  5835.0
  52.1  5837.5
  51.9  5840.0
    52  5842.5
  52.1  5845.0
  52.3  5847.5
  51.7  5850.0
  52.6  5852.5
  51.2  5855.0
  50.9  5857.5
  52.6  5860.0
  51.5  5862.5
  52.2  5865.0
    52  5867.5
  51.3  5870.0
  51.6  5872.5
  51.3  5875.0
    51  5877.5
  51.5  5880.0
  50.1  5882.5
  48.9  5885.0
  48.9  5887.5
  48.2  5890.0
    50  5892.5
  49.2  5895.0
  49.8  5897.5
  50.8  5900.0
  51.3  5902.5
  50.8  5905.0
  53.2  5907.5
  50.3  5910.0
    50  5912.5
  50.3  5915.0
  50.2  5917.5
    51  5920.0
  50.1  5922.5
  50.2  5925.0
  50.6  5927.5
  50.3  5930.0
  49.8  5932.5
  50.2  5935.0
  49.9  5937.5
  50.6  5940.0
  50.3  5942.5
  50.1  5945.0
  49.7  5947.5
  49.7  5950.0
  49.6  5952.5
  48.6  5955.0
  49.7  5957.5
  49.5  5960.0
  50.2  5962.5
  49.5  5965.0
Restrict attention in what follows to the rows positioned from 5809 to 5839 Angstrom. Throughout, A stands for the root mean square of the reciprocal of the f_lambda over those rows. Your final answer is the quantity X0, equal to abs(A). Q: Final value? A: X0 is 0.0189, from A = 0.0189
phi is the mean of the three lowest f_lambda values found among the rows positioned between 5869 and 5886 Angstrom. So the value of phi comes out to 50.0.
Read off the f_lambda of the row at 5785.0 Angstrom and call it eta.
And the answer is 52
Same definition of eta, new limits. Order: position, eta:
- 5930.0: 50.3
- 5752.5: 52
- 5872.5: 51.6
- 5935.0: 50.2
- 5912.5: 50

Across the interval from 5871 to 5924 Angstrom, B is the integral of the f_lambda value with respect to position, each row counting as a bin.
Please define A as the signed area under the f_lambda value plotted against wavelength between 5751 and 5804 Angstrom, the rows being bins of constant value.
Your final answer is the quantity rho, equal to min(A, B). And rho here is 2672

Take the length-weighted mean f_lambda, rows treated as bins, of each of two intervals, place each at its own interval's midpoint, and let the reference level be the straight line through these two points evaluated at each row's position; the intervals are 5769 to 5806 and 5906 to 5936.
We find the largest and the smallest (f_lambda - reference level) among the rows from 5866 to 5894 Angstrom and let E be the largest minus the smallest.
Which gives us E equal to 3.5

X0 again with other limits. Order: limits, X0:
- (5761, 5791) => 0.0192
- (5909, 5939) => 0.0199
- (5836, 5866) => 0.0193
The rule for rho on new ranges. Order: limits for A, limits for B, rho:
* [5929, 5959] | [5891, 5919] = 1415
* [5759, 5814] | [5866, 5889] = 1167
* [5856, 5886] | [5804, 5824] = 1072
